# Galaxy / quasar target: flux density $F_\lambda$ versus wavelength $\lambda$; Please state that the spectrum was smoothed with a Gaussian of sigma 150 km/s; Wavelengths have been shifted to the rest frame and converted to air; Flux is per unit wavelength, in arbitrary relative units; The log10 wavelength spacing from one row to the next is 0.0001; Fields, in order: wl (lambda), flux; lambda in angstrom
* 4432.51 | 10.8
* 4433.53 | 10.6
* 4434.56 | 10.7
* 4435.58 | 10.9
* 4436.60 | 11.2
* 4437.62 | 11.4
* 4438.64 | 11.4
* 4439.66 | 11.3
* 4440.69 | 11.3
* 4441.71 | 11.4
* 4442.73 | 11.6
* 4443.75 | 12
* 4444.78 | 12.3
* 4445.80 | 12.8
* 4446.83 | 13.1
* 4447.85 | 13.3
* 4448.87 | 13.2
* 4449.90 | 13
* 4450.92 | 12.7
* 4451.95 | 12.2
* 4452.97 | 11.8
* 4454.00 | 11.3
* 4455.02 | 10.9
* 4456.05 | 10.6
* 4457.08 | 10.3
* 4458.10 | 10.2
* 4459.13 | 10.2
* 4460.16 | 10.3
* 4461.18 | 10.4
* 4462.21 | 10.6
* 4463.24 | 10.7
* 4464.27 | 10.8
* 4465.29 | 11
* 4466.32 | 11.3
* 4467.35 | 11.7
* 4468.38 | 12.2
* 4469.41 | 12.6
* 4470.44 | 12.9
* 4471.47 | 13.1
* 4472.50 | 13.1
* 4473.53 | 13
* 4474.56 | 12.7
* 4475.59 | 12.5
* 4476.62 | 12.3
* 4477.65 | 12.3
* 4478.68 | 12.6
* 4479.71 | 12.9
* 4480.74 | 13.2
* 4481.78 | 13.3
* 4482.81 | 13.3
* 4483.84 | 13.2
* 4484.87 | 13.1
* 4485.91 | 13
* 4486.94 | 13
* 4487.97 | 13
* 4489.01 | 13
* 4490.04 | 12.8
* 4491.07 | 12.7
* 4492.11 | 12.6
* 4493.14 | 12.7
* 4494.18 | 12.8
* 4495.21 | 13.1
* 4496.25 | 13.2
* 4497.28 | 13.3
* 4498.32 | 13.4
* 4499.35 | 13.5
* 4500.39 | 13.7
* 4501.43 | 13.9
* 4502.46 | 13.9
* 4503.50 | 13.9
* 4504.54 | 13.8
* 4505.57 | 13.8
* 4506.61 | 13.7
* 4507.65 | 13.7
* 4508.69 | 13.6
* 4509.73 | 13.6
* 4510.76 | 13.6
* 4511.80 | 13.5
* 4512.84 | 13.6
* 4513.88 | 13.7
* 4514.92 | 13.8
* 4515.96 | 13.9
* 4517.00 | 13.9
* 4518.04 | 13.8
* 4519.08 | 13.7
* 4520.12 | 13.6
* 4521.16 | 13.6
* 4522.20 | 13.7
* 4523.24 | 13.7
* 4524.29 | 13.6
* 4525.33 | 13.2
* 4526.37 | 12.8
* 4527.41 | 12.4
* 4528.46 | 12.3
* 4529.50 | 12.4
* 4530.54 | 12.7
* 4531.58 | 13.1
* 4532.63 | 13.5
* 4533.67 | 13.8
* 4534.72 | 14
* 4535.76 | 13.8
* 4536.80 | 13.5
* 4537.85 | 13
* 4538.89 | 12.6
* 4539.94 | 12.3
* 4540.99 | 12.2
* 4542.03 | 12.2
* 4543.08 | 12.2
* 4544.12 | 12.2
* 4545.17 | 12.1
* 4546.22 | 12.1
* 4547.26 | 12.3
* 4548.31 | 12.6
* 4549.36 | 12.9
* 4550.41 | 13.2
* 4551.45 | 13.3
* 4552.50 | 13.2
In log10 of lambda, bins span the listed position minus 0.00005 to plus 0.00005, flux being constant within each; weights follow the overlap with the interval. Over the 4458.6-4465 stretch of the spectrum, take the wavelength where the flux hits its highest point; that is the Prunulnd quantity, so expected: 4464.27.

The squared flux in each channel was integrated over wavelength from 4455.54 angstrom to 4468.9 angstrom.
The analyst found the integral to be 1561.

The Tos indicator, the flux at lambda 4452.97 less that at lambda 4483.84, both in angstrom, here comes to -1.4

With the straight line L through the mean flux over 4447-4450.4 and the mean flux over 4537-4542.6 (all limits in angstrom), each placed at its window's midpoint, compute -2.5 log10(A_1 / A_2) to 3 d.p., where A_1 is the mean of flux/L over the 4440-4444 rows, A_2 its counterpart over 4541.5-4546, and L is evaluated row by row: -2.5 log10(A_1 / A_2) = 0.121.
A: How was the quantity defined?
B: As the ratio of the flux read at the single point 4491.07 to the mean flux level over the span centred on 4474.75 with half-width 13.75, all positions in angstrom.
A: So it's 1.03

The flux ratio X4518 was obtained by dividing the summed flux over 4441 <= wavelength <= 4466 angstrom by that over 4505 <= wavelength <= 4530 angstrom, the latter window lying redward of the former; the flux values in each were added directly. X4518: 0.86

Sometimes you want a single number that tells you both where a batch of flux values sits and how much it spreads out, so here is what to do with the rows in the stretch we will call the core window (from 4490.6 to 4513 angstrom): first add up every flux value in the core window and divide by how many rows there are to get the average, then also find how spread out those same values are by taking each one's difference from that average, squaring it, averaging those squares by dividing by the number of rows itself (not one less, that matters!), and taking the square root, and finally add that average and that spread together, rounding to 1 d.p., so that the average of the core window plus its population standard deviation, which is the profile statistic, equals 13.8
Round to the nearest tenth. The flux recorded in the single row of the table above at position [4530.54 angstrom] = 12.7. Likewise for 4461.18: 10.4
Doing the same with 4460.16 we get 10.3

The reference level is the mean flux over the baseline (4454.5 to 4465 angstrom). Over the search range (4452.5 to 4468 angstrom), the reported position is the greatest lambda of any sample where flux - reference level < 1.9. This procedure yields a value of 4467.35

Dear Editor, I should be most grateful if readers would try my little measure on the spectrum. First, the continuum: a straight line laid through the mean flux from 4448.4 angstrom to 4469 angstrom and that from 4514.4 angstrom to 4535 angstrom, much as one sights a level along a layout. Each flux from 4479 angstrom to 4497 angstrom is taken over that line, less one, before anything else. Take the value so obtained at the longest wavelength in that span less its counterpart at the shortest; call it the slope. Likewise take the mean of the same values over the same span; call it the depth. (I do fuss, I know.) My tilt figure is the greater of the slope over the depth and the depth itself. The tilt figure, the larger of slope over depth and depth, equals 0.065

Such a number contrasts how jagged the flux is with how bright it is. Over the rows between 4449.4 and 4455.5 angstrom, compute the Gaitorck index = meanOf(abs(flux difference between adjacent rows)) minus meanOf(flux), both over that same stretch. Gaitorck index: -11.6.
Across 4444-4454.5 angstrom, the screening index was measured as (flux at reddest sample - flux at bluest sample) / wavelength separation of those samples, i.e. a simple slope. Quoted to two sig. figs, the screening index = -0.11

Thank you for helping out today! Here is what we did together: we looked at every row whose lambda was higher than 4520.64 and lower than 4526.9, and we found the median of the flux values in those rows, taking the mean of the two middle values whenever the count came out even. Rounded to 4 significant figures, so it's 13.60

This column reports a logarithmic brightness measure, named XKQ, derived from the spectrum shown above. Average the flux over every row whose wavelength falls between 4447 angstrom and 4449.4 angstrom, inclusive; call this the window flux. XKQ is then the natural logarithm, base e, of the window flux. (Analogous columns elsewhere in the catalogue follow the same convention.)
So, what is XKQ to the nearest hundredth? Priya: 2.58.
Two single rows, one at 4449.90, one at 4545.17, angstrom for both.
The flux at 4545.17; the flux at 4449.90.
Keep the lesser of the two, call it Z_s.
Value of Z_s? 12.1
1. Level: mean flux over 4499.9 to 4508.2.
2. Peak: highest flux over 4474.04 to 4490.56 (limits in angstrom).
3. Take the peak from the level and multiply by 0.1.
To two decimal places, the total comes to 0.05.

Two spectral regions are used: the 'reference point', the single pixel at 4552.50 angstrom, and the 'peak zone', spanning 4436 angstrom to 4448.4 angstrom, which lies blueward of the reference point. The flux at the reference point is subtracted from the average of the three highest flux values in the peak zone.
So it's -0.13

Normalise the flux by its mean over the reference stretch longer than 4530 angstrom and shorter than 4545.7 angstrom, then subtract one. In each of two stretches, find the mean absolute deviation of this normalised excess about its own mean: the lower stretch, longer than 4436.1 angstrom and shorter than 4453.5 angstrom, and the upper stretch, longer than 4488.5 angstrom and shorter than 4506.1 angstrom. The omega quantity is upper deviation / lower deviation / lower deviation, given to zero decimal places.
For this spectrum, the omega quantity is 12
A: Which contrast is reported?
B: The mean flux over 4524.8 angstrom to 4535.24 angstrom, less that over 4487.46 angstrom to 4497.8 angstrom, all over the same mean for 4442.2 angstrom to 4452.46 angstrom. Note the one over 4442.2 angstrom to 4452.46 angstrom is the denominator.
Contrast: 0.008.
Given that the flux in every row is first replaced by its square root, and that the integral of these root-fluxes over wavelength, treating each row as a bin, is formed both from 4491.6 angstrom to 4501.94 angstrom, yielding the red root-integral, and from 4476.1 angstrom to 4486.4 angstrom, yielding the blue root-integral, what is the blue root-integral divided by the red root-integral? 0.985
